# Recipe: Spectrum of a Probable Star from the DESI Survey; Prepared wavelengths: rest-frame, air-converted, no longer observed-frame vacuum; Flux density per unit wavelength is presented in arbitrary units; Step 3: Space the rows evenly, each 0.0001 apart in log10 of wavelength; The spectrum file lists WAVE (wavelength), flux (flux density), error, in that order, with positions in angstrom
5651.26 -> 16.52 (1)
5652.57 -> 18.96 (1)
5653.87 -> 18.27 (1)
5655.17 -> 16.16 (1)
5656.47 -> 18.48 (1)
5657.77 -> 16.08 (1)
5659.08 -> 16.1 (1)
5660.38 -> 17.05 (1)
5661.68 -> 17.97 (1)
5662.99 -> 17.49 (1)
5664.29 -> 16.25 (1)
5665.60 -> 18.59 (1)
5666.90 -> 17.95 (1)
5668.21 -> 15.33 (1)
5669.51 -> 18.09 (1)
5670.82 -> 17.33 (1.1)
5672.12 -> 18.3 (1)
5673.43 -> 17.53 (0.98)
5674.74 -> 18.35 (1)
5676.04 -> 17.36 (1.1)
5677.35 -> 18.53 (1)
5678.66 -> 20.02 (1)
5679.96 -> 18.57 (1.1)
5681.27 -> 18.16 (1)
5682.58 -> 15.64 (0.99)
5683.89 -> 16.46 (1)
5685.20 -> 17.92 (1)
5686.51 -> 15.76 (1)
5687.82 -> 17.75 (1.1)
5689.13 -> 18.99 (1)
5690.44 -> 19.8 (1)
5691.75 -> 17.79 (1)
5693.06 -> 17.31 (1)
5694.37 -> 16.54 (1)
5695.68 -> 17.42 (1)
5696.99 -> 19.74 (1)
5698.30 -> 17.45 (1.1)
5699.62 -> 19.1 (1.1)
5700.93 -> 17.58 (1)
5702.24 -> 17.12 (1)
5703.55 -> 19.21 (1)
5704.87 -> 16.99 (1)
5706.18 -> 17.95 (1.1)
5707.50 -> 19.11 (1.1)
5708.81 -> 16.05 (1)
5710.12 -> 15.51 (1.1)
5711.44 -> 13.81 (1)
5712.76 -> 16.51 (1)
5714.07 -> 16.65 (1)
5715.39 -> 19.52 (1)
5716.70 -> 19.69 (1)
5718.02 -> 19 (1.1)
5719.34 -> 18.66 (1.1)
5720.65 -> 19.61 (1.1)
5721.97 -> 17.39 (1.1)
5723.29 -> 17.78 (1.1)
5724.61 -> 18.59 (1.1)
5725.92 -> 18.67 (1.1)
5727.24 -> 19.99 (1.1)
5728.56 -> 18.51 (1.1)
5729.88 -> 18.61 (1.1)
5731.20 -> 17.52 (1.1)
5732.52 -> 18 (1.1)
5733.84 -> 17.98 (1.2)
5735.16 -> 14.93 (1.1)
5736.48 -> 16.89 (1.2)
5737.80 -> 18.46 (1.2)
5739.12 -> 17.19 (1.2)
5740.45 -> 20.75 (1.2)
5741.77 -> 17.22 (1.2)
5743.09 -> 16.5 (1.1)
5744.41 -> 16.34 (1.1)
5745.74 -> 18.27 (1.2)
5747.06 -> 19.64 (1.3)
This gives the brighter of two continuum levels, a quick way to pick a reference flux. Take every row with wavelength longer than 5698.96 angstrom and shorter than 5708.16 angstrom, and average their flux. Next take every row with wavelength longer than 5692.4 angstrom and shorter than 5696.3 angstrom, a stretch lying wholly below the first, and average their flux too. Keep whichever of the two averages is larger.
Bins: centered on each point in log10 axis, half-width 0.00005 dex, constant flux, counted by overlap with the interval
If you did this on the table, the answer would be 18.15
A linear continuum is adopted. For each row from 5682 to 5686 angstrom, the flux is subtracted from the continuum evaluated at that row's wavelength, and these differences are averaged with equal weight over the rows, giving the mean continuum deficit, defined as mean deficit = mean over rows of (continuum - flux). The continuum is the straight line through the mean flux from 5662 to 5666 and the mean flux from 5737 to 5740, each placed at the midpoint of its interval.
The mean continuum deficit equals 0.9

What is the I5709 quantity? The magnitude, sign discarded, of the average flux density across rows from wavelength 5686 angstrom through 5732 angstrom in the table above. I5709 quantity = 17.9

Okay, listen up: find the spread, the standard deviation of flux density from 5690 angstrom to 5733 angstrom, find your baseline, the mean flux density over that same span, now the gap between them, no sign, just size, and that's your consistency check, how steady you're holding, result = 16.6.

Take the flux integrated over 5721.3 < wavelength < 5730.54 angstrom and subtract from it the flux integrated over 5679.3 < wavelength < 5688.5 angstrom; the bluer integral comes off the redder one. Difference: 13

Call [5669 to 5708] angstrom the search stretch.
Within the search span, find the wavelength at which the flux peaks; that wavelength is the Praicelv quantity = 5678.66 angstrom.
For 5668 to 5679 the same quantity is 5678.66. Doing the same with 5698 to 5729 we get 5727.24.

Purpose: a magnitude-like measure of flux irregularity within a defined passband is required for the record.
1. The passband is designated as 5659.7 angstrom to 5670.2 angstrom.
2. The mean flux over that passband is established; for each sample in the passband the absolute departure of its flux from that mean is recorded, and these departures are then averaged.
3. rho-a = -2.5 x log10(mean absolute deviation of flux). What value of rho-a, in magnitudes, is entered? 0.18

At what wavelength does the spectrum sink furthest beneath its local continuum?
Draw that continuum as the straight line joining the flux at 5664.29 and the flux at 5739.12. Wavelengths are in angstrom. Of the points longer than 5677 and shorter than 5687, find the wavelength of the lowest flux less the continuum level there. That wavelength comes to 5682.58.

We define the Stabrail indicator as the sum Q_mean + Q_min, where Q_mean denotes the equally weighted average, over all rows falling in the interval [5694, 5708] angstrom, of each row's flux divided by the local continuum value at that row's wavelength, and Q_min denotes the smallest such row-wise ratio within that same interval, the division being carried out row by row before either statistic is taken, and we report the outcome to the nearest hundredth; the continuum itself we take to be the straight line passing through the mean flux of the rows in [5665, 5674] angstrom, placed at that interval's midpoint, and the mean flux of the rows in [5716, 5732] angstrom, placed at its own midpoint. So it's 1.90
